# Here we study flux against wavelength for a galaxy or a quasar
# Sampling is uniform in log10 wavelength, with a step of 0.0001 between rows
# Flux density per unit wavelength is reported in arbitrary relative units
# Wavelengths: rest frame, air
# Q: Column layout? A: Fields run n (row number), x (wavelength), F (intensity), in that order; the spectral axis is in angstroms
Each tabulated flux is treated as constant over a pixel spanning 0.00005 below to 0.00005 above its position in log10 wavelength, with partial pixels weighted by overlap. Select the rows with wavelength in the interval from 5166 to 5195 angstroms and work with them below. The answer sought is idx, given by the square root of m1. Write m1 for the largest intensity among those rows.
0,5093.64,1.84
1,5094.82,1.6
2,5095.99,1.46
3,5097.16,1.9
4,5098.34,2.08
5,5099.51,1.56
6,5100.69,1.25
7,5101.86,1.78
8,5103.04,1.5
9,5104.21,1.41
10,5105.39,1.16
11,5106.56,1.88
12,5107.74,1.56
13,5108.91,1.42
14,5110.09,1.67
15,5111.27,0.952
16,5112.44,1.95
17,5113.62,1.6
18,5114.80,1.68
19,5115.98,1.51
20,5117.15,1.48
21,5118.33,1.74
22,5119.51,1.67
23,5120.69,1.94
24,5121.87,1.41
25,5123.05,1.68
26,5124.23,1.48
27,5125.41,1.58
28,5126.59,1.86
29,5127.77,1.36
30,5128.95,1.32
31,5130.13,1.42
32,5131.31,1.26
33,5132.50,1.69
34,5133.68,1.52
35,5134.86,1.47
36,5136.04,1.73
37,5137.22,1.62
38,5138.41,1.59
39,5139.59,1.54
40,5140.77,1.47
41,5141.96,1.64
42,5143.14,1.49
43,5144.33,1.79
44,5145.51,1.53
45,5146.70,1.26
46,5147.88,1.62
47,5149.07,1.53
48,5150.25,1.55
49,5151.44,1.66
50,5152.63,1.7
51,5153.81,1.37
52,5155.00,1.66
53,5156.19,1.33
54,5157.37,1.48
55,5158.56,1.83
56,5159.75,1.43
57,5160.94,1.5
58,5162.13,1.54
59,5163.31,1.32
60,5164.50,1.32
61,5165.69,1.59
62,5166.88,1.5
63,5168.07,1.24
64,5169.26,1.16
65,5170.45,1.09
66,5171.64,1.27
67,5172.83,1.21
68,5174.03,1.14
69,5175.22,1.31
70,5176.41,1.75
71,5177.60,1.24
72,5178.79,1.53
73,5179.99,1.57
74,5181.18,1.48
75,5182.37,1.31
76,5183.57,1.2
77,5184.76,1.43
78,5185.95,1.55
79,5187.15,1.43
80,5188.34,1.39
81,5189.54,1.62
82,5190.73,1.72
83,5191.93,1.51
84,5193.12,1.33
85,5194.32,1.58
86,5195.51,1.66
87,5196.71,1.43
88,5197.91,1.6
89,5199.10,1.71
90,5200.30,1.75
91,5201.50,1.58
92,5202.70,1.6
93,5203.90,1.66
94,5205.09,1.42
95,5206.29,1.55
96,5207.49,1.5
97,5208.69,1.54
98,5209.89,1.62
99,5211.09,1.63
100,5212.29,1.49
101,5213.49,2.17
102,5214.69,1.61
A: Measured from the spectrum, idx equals 1.32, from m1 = 1.75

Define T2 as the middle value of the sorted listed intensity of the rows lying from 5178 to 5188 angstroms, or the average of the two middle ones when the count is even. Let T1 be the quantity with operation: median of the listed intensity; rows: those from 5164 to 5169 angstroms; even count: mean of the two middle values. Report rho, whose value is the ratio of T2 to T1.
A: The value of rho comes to 1.03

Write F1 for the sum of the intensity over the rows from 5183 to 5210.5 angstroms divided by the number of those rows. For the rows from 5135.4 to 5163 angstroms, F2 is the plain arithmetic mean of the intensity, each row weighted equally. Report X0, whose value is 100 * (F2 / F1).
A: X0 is 101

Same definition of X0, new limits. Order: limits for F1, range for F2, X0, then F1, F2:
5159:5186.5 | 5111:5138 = 113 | 1.38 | 1.56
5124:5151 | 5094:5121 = 104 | 1.54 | 1.60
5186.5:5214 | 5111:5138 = 98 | 1.59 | 1.56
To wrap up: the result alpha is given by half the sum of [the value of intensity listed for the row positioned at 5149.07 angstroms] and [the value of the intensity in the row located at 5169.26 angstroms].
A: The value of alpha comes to 1.3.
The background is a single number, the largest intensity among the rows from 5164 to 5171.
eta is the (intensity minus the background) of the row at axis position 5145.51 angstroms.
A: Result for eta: -0.060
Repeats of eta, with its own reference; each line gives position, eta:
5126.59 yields 0.270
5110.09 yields 0.080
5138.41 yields 0.000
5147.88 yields 0.030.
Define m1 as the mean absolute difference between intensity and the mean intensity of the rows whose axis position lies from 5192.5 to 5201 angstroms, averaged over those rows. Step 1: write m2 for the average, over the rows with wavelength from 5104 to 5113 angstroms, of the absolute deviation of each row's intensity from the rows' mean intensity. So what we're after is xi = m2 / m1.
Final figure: 2.32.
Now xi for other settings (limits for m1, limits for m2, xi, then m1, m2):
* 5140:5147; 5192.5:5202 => 0.81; 0.123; 0.100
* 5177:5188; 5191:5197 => 0.88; 0.110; 0.098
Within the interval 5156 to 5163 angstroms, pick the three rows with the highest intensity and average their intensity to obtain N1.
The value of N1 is 1.62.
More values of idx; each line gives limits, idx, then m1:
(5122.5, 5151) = 1.36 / 1.86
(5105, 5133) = 1.40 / 1.95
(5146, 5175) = 1.35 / 1.83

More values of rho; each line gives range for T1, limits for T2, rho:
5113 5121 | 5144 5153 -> 0.95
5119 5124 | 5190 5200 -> 0.95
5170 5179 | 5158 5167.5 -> 1.20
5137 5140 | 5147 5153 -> 1.02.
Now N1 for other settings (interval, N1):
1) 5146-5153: 1.66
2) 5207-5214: 1.81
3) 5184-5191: 1.63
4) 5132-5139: 1.68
